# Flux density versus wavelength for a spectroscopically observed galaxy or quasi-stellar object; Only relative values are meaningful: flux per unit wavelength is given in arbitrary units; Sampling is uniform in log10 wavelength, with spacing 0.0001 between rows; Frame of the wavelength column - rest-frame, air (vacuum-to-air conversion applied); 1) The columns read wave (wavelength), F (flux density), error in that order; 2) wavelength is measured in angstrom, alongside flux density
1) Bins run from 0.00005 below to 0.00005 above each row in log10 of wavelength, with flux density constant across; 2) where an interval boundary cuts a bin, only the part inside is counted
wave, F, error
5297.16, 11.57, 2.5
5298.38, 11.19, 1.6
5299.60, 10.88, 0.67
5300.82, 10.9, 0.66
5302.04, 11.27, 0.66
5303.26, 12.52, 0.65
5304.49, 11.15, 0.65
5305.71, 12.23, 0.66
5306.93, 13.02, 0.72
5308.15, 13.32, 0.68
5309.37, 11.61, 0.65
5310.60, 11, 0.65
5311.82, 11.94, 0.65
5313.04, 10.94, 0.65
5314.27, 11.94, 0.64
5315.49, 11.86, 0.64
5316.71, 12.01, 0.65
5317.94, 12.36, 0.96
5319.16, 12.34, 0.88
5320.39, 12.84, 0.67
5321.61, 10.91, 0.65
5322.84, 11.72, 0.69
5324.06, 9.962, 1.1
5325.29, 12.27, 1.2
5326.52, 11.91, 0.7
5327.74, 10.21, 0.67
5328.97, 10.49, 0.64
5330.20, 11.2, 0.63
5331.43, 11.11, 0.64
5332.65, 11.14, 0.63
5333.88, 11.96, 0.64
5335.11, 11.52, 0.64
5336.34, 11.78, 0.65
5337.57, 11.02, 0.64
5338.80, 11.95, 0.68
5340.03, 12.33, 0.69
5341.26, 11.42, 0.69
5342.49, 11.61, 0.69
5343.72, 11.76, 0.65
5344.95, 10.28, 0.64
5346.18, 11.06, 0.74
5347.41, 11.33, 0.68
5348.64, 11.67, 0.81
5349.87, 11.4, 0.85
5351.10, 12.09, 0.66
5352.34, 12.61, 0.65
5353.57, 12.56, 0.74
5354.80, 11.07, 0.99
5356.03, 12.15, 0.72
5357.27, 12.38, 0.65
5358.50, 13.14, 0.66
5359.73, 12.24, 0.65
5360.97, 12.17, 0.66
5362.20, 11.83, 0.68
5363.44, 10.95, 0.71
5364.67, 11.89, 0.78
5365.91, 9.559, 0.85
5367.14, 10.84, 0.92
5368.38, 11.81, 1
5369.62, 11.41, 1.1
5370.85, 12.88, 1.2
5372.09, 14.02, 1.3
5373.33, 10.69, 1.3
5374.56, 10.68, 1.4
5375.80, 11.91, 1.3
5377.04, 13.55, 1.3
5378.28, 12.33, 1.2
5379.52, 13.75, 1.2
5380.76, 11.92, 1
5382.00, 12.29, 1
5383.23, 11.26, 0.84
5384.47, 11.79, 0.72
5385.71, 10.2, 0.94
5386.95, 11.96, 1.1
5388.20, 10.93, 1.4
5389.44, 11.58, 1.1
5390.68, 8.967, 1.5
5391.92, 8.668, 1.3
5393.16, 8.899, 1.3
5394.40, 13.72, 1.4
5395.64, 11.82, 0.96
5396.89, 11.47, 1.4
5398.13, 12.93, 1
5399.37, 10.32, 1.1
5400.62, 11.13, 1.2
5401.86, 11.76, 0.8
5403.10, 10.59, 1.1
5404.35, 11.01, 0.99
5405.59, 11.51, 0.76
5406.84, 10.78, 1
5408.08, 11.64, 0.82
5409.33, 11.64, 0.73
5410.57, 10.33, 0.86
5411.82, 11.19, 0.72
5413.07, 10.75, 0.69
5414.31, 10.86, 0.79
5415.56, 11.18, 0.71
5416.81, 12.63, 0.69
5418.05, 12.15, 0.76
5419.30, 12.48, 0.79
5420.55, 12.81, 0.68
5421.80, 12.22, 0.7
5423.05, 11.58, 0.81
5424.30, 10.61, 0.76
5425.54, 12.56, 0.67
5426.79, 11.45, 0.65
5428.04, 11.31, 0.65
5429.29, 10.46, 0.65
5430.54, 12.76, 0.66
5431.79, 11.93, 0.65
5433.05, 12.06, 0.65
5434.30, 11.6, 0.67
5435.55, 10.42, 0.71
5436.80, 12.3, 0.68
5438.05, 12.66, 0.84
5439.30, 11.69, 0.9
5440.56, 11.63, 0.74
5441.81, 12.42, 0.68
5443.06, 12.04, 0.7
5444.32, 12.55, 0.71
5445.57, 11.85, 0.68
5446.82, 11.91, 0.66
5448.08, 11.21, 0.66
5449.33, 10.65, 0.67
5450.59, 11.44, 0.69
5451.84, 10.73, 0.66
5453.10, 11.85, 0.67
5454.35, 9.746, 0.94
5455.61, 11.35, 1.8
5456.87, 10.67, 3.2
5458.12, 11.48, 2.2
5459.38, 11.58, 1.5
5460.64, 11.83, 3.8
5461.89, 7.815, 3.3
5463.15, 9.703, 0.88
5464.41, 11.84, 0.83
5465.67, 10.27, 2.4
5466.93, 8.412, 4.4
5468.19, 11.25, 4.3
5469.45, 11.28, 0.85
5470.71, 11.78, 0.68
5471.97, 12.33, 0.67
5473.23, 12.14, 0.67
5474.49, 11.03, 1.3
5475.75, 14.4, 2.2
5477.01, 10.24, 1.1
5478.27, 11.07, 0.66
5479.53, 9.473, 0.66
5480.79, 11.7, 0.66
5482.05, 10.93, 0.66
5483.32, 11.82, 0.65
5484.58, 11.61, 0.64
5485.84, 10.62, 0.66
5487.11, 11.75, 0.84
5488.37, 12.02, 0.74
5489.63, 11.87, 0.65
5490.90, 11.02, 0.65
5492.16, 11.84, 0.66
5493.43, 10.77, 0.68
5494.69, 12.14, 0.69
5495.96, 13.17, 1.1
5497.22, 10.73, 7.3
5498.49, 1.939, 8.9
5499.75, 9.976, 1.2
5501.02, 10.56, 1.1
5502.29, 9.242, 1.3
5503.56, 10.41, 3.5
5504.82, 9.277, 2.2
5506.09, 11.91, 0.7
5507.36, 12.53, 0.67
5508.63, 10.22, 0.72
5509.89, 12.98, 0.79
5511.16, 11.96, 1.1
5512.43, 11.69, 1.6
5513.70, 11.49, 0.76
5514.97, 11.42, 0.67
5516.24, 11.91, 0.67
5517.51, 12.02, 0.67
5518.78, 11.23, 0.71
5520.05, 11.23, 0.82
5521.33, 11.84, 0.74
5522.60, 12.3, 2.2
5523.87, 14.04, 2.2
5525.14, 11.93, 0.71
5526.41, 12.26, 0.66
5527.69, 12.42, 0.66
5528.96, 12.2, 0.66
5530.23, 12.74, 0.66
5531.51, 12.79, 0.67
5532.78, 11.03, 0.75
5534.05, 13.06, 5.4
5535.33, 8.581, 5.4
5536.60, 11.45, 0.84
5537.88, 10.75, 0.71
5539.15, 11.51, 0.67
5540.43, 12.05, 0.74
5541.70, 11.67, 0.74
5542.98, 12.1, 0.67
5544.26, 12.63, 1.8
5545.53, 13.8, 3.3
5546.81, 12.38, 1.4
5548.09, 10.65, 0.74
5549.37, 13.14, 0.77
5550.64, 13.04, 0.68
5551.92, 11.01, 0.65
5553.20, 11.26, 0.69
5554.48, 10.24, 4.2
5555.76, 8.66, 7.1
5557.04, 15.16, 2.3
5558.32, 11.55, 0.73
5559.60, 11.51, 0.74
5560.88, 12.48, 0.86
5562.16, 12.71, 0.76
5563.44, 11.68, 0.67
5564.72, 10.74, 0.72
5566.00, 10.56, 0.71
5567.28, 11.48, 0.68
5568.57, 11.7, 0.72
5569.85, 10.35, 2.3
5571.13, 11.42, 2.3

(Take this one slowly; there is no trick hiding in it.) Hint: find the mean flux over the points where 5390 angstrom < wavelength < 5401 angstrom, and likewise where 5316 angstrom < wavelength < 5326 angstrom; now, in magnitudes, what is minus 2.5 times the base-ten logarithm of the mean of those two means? -2.64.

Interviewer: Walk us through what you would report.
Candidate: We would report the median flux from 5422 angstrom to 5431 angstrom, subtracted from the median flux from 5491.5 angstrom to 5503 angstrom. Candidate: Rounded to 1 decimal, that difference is -0.7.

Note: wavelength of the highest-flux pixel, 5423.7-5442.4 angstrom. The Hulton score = 5430.54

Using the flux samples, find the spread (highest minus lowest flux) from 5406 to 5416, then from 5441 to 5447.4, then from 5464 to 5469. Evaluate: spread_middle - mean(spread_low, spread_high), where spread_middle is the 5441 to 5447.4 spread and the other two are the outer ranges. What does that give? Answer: -1.7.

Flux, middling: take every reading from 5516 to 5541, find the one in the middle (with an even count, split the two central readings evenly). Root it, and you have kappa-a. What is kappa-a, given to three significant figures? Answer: 3.46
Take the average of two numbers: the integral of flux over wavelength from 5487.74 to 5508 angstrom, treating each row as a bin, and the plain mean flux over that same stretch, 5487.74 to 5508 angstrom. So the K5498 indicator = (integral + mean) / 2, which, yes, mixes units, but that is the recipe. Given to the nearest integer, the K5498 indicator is 113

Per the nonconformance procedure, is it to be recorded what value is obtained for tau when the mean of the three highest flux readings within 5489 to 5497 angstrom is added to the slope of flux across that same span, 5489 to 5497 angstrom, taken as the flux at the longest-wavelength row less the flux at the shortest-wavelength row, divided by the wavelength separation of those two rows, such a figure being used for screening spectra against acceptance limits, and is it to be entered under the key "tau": 12.6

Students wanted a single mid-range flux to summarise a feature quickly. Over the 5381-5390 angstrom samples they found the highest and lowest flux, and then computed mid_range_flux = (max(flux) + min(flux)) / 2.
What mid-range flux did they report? 11.2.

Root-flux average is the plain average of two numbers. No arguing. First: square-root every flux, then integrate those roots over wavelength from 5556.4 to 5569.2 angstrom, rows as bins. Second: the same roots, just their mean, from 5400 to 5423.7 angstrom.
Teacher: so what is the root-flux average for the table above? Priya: 24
